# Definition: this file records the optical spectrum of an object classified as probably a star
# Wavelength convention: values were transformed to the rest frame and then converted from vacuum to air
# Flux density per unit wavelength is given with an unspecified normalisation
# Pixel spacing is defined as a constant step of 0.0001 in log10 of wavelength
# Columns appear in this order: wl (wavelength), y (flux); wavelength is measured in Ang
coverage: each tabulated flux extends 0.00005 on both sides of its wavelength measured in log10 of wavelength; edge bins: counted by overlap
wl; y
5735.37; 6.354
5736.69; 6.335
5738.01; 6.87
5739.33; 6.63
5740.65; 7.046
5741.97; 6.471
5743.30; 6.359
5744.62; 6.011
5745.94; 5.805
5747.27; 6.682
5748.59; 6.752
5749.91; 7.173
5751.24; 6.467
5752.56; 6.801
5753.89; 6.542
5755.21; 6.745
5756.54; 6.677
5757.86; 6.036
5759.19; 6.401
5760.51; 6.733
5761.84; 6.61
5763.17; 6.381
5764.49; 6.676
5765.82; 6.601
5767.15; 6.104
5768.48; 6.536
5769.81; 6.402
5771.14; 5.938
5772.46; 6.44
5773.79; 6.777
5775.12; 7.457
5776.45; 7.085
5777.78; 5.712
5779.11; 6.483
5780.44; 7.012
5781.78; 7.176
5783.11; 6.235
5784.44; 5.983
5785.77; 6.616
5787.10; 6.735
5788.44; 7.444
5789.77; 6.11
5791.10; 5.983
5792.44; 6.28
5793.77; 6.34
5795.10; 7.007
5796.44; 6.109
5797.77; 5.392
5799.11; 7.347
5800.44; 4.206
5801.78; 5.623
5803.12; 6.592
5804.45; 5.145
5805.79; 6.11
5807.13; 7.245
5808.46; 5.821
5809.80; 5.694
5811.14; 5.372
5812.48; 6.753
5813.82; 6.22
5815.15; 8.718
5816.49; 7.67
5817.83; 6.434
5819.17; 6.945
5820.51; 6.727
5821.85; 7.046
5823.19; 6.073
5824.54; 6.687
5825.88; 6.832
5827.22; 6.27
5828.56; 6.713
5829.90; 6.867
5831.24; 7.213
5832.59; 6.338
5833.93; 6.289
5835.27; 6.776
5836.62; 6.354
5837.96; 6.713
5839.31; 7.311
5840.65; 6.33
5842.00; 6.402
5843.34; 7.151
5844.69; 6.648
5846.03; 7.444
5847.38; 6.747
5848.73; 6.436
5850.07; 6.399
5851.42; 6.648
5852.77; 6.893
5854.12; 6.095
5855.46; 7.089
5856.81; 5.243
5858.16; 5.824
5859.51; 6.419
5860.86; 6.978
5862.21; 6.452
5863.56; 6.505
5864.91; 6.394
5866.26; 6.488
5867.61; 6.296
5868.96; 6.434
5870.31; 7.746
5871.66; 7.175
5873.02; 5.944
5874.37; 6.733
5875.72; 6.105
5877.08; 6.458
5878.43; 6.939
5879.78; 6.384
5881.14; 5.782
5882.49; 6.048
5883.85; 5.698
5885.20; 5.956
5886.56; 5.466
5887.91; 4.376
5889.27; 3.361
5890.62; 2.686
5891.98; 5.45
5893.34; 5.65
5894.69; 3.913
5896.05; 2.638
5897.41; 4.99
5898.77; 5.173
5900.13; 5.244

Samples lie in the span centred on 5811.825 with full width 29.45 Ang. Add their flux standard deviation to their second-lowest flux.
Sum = 6.1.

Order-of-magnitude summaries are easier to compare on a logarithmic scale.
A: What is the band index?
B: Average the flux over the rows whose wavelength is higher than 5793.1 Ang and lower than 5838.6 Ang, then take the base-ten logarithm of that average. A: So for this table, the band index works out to 0.810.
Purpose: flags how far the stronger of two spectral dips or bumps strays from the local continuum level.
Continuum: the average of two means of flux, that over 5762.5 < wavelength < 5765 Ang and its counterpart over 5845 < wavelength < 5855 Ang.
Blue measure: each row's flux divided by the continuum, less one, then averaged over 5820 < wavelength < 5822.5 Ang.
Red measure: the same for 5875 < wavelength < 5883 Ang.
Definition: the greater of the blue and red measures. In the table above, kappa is 0.044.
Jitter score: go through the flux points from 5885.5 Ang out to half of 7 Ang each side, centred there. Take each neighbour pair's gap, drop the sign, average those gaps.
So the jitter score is 0.55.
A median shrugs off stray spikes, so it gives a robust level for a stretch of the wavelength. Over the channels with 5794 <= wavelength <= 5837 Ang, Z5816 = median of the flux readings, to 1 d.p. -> 6.5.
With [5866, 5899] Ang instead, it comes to 5.9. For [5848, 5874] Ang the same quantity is 6.4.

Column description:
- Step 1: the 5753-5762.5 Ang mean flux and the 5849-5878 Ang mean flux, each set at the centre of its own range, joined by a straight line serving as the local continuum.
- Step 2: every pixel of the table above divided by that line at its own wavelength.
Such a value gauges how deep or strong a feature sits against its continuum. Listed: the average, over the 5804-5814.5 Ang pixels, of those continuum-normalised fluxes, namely 0.93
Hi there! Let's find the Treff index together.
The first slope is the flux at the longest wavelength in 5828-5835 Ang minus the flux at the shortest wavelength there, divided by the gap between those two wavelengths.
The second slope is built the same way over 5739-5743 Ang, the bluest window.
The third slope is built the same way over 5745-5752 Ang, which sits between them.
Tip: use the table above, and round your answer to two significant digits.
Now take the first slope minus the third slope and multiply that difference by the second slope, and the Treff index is 0.012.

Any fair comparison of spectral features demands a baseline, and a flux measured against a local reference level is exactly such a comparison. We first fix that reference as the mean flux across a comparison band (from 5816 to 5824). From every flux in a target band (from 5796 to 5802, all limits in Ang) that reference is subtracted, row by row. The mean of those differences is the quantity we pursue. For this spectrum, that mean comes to -1.1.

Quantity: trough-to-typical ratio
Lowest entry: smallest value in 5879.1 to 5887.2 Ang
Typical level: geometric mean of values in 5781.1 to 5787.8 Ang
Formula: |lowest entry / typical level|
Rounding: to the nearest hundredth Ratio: 0.84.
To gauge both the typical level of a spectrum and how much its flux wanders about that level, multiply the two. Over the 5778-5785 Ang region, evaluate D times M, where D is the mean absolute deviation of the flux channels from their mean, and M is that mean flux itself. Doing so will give 2.7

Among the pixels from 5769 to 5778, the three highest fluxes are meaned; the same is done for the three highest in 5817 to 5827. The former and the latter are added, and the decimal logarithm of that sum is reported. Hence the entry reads 1.148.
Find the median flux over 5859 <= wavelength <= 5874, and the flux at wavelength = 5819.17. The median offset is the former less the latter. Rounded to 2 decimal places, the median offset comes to -0.49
